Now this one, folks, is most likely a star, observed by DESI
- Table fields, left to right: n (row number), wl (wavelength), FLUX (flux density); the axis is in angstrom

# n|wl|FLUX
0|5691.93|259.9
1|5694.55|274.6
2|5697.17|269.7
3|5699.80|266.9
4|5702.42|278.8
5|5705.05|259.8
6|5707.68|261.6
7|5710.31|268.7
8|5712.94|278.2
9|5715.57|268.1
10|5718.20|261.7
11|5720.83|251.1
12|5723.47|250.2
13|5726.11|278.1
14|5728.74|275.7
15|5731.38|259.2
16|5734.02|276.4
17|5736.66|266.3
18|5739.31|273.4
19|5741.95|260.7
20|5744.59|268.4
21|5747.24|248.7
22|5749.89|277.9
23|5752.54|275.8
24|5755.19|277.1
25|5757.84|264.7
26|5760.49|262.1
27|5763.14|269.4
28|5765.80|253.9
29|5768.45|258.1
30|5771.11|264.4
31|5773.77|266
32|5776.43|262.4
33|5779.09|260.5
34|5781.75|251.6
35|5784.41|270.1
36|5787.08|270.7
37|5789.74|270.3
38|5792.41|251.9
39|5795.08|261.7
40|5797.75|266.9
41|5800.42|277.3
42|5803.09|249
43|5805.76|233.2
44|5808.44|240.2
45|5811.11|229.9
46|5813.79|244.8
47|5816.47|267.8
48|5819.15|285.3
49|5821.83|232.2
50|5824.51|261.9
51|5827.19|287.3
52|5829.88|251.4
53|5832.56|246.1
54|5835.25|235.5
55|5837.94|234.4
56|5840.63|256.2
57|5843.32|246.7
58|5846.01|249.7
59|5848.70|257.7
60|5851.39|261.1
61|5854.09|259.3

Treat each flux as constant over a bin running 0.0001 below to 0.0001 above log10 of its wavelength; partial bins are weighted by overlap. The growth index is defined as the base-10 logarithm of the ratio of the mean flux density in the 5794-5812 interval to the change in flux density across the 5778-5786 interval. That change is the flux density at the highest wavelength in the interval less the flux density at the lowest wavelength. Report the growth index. 1.4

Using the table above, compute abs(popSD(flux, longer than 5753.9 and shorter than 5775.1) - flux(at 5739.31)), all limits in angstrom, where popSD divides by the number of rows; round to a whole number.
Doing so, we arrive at 267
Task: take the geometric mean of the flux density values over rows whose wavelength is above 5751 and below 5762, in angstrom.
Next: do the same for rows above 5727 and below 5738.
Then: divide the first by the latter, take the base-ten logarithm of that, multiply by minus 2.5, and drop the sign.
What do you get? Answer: 0.00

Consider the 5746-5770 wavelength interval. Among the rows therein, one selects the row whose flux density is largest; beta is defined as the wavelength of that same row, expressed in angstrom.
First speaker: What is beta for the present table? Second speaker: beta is 5749.89 angstrom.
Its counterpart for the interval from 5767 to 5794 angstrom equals 5787.08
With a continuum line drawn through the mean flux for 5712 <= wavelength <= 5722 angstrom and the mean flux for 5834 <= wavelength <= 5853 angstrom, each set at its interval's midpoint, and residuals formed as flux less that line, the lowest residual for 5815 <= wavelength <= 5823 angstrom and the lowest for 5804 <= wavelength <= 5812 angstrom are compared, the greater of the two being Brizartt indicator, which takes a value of -19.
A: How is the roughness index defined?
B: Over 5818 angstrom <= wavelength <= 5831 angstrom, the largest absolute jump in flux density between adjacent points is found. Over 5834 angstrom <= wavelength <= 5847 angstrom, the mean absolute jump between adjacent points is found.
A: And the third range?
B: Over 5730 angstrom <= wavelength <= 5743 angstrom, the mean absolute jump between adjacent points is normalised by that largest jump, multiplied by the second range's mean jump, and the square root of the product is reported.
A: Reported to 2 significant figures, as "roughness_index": 1.4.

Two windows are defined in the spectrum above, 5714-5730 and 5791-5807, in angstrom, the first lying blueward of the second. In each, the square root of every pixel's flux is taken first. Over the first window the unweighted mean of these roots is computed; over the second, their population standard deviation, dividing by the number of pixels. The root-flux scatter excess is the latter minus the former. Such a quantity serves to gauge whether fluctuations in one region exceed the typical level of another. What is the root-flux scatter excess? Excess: -15.8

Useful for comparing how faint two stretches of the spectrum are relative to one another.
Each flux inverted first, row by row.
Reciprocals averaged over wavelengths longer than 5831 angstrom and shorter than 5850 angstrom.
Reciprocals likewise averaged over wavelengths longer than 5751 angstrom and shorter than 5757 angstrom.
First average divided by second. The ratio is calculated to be 1.12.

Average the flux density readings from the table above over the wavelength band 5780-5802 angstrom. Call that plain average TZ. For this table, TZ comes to 265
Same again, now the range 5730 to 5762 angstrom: 268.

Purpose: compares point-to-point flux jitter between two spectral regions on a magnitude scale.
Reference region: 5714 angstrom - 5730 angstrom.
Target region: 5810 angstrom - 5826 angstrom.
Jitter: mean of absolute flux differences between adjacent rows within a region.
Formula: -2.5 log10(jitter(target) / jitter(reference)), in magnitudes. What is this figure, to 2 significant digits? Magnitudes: -1.1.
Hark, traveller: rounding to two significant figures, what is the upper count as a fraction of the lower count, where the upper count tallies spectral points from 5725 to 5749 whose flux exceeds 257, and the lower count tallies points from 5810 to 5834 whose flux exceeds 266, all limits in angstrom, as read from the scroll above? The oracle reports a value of 2.7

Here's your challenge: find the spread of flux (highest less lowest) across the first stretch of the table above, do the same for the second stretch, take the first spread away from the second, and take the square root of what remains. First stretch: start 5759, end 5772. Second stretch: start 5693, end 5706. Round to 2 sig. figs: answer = 1.9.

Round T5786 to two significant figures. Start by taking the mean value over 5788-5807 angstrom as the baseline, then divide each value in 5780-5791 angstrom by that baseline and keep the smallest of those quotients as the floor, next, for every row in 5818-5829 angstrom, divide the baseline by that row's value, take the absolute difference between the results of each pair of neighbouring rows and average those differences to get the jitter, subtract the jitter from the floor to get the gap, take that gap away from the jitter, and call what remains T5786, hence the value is -0.69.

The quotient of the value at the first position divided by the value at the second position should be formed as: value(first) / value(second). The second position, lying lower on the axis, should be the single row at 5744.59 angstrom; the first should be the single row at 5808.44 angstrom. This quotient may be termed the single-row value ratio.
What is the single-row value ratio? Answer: 0.89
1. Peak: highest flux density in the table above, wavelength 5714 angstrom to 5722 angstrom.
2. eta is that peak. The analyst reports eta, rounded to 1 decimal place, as 268.1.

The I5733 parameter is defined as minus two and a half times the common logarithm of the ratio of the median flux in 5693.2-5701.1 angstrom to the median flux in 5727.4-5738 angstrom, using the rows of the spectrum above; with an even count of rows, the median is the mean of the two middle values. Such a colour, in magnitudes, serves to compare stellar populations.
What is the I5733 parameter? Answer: 0.005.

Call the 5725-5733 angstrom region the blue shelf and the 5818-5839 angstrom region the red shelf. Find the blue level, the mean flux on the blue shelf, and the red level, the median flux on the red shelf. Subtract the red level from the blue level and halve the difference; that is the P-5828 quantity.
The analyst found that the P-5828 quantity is 11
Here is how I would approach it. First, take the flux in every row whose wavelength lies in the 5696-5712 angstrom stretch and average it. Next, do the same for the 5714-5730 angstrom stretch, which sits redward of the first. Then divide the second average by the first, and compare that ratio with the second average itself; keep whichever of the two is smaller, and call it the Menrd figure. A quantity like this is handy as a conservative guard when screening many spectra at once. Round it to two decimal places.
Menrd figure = 0.99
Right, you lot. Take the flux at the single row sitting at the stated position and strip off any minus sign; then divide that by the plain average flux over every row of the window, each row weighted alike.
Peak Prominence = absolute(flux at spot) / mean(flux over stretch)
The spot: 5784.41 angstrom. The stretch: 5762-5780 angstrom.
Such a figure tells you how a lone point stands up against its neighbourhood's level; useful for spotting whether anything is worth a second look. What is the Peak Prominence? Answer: 1.03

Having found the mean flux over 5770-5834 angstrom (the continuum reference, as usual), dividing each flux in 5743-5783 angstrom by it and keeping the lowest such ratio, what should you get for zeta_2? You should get 0.96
